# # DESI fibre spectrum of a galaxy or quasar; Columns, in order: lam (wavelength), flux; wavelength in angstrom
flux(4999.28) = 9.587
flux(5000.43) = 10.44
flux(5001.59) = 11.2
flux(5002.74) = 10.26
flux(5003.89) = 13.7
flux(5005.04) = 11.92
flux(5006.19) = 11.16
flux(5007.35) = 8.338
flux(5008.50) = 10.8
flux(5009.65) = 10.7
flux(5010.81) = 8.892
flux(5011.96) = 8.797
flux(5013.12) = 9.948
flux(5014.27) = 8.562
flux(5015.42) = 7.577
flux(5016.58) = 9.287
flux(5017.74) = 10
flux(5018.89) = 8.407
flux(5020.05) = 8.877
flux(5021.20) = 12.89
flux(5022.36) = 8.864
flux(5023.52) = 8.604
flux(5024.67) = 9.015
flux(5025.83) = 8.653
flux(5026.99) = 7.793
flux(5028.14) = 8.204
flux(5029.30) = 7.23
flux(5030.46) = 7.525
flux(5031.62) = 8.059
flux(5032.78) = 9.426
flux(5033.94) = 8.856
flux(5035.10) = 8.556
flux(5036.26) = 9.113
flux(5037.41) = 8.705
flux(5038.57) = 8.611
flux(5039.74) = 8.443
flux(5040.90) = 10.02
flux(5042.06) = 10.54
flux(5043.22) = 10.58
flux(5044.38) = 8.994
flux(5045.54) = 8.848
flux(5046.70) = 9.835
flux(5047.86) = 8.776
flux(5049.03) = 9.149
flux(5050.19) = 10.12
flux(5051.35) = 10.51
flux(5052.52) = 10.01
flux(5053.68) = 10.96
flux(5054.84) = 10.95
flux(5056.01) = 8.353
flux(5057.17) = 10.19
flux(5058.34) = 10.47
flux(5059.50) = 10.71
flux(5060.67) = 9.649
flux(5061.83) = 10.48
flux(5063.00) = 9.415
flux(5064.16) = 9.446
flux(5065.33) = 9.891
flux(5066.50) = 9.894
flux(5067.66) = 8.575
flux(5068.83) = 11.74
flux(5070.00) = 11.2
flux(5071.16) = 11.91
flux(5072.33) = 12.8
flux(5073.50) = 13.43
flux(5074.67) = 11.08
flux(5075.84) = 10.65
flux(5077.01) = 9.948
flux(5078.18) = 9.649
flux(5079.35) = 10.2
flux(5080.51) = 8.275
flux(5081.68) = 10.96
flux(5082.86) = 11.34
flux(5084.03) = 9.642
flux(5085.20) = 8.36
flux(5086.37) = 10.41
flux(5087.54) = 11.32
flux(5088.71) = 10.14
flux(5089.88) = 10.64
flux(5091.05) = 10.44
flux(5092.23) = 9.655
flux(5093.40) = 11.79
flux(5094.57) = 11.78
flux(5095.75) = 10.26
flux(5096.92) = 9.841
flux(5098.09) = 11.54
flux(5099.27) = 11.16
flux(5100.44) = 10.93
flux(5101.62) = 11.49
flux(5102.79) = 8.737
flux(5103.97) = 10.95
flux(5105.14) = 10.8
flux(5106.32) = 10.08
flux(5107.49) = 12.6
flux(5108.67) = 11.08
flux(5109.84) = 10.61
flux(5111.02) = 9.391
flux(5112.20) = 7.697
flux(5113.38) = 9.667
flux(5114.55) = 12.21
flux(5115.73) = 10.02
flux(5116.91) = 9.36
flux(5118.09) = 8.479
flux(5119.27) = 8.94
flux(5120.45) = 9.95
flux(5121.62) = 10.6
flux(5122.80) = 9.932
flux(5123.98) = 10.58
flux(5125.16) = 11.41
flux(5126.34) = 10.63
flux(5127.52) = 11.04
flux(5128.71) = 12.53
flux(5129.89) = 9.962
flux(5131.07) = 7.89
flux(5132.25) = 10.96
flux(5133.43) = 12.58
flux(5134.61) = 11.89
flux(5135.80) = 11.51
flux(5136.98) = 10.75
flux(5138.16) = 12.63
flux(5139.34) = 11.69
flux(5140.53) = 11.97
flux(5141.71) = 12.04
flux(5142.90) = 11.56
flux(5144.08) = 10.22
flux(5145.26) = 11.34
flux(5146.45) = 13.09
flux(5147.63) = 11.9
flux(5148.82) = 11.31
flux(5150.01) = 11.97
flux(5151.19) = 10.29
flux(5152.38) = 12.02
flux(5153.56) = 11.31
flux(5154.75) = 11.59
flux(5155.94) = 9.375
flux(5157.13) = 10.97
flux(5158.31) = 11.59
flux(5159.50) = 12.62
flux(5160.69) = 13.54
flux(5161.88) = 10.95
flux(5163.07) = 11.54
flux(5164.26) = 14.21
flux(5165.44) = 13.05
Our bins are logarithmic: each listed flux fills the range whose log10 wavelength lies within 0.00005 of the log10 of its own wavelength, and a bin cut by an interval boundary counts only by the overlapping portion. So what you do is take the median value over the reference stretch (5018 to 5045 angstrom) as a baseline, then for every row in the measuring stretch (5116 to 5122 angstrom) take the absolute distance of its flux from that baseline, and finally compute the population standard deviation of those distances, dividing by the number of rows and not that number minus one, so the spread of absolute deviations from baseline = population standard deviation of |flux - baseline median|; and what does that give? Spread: 0.64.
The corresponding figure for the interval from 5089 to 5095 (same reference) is 0.82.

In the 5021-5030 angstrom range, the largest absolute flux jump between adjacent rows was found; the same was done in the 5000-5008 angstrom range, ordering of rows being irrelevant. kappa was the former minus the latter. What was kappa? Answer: 0.59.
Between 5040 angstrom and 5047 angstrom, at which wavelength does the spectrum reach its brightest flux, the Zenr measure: 5043.22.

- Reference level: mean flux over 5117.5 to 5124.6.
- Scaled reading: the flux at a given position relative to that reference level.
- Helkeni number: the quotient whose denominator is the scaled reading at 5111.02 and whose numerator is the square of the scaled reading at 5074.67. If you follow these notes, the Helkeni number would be 1.34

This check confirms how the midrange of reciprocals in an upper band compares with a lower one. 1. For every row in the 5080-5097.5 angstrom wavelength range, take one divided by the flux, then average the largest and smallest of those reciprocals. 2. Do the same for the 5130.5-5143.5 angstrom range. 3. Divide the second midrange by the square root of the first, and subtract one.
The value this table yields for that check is -0.679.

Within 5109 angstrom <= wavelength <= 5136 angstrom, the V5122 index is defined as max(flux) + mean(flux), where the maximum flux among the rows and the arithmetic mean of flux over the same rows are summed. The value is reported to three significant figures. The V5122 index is 22.9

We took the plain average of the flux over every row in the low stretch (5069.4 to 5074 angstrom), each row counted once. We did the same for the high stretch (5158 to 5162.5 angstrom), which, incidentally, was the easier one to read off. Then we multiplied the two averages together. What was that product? 150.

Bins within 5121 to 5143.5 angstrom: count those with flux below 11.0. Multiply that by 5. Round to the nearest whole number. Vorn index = 40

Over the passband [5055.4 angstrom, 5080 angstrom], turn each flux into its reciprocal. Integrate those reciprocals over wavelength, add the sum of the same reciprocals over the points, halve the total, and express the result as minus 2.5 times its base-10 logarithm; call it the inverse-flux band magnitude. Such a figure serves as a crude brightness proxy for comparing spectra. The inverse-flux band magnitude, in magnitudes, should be -0.9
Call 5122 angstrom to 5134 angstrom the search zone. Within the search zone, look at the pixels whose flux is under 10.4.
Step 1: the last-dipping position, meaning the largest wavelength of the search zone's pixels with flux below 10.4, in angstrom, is 5131.07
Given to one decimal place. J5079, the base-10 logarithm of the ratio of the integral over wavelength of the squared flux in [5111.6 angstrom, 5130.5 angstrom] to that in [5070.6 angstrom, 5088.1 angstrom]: 0.0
